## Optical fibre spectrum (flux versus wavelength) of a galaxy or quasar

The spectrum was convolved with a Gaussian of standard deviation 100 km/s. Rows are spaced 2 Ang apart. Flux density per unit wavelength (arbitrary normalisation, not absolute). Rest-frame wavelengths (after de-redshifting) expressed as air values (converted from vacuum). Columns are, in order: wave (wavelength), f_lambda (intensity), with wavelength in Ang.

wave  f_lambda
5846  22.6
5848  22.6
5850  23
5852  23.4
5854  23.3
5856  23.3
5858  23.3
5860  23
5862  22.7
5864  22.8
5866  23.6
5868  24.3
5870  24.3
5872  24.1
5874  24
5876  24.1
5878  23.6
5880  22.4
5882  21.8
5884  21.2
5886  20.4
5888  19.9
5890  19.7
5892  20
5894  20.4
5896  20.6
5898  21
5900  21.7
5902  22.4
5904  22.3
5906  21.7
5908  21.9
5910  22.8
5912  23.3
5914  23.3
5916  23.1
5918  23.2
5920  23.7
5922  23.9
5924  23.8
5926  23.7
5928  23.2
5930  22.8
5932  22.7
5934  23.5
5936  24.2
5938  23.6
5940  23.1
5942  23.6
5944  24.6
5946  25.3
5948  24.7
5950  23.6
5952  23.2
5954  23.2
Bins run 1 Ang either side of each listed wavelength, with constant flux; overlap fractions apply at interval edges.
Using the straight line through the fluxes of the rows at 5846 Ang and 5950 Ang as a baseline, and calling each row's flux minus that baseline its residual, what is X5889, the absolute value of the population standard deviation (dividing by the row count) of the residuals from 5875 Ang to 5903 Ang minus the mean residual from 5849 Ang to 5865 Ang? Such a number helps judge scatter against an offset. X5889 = 1.0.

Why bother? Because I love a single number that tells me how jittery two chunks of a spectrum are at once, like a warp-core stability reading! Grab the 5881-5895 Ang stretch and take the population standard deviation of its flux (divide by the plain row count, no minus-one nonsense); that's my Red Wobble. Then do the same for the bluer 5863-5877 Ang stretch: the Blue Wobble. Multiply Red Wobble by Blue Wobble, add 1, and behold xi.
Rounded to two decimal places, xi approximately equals 1.35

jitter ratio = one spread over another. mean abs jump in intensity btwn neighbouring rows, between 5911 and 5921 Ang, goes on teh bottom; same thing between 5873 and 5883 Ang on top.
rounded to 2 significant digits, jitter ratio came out 3.0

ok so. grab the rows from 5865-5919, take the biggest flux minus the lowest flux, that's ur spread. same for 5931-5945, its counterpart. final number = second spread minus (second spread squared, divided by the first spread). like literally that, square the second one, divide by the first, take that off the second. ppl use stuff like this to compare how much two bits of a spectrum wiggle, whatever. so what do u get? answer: 1.1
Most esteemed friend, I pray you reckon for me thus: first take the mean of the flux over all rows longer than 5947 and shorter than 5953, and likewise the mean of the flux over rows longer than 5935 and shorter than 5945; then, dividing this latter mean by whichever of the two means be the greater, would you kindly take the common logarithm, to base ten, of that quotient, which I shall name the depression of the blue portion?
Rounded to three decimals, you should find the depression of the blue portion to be 0.000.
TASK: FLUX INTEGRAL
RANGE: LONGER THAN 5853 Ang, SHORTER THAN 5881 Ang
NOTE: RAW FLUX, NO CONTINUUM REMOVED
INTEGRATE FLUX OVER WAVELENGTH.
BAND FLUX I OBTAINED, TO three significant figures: 658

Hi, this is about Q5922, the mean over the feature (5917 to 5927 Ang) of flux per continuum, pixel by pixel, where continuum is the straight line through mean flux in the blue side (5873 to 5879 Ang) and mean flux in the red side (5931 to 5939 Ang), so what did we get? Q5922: 1.00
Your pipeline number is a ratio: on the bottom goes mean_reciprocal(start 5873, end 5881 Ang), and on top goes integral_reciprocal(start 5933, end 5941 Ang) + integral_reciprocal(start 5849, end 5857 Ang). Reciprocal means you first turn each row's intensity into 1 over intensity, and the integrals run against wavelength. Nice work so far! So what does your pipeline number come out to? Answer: 16.1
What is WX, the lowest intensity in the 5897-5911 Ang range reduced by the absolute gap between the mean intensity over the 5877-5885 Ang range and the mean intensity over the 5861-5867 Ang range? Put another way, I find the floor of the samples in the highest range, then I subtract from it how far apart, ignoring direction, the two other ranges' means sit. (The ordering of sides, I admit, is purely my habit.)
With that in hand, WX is 20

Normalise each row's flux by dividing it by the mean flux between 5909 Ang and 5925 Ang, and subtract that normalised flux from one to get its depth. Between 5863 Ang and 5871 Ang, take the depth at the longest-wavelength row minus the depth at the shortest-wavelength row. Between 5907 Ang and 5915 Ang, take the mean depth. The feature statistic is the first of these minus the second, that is -0.09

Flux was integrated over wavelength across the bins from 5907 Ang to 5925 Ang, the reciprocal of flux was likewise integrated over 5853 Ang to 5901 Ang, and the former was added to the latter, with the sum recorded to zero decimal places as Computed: 420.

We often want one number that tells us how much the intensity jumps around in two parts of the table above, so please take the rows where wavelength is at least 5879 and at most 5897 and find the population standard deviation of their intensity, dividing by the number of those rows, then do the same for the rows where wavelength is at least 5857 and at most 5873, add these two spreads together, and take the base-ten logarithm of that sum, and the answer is 0.17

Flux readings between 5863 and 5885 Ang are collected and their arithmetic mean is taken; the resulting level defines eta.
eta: 23.3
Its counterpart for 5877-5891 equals 21.3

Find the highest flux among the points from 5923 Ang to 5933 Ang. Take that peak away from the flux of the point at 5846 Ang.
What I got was -1.20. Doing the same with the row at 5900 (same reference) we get -2.10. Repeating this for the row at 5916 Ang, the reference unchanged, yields -0.70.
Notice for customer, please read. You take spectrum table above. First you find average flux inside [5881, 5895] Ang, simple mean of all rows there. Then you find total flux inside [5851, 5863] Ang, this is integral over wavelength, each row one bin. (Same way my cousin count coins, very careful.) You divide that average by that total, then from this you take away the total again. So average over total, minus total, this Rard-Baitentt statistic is -278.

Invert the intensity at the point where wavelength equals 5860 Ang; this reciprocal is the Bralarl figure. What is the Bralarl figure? 0.0435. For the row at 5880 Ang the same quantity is 0.0446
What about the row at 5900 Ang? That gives 0.0461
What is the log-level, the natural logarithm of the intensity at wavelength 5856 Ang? 3.15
